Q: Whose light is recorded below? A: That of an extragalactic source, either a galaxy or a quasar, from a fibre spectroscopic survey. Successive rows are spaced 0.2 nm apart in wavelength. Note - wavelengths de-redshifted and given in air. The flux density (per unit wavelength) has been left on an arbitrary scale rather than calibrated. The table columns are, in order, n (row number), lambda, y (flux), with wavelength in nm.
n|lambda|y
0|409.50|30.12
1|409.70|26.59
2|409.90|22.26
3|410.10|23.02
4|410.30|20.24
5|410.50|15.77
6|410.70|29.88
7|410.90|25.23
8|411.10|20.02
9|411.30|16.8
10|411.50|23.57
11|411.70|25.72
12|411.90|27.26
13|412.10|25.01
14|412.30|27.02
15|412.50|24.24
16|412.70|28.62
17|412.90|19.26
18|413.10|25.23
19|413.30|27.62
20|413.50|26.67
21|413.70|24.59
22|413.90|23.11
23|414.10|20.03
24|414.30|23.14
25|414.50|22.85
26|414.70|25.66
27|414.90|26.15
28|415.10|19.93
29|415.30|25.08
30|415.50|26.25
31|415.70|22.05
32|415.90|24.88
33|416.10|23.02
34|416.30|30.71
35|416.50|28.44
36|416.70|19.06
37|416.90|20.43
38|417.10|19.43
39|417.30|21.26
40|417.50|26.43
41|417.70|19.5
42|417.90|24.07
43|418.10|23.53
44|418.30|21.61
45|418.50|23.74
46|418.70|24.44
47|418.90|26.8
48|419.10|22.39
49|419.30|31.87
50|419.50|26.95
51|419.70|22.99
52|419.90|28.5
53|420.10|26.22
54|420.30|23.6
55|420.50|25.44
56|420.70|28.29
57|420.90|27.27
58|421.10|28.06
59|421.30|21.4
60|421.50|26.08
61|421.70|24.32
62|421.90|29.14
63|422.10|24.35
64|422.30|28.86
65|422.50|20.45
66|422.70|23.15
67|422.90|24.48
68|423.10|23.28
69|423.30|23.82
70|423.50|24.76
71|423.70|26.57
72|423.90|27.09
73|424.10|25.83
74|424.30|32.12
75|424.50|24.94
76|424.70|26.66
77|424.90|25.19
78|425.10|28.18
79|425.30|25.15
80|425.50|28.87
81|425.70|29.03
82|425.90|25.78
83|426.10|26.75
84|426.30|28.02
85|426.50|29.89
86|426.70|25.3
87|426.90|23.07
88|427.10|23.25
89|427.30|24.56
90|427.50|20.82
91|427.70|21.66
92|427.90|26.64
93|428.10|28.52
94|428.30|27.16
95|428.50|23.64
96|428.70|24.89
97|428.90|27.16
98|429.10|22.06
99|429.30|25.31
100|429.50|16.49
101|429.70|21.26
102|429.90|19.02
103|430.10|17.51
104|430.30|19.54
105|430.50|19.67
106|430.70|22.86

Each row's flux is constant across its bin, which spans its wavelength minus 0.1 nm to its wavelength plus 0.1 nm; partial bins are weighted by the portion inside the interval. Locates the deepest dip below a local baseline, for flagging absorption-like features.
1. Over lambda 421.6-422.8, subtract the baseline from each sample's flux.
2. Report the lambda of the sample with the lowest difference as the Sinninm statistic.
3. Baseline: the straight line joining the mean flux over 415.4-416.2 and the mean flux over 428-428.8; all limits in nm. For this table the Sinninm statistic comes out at 422.50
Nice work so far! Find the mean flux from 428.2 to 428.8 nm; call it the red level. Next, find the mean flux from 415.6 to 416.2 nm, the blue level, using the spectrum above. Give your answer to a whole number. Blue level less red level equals -2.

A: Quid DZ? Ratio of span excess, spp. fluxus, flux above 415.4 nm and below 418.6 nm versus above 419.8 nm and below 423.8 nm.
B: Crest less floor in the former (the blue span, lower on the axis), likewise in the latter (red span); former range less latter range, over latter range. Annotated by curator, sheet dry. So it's 0.3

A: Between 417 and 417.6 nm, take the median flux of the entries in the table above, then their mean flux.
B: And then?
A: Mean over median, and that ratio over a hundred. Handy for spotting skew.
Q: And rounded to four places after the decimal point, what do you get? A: 0.0105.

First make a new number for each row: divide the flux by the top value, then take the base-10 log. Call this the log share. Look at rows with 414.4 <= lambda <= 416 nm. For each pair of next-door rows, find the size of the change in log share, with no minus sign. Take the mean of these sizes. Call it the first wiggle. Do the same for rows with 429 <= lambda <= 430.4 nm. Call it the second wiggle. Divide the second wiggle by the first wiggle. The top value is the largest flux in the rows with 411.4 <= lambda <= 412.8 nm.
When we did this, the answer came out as 1.34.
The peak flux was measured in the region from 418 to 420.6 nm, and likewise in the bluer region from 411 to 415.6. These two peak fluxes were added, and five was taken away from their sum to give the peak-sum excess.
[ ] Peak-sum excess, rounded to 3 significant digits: 55.5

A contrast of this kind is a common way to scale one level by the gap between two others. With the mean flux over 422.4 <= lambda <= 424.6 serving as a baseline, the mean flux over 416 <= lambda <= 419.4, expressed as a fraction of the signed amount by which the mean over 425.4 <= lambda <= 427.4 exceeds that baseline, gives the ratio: 18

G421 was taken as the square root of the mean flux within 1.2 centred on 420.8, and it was 5.1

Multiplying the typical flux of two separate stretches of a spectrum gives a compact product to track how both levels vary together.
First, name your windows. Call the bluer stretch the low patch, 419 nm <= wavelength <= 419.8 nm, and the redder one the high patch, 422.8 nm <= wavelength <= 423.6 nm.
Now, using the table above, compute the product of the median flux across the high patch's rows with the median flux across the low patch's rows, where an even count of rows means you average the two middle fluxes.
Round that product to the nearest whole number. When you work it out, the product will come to 603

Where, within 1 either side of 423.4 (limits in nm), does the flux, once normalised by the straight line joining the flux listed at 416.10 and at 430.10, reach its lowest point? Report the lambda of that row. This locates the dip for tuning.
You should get 422.50 nm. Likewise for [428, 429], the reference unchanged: 428.50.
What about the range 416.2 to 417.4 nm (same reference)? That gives 416.70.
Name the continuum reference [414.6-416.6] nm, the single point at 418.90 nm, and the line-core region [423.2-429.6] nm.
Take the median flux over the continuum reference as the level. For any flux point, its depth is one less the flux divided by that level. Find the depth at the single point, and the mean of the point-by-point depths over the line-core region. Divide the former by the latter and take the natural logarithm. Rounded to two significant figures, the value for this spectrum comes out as 1.8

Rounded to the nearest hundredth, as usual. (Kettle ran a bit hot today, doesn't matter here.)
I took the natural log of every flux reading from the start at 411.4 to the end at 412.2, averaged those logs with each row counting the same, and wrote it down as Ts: 3.23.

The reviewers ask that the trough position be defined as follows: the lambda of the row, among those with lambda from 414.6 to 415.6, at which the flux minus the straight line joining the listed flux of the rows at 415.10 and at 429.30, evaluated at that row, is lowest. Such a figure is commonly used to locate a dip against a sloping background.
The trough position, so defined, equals 415.10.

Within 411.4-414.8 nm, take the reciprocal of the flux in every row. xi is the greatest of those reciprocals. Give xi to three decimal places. 0.052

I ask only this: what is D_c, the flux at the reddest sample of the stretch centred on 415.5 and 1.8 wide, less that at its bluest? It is 5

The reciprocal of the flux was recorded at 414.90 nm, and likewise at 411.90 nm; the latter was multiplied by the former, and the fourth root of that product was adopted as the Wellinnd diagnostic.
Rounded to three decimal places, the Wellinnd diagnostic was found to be 0.194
